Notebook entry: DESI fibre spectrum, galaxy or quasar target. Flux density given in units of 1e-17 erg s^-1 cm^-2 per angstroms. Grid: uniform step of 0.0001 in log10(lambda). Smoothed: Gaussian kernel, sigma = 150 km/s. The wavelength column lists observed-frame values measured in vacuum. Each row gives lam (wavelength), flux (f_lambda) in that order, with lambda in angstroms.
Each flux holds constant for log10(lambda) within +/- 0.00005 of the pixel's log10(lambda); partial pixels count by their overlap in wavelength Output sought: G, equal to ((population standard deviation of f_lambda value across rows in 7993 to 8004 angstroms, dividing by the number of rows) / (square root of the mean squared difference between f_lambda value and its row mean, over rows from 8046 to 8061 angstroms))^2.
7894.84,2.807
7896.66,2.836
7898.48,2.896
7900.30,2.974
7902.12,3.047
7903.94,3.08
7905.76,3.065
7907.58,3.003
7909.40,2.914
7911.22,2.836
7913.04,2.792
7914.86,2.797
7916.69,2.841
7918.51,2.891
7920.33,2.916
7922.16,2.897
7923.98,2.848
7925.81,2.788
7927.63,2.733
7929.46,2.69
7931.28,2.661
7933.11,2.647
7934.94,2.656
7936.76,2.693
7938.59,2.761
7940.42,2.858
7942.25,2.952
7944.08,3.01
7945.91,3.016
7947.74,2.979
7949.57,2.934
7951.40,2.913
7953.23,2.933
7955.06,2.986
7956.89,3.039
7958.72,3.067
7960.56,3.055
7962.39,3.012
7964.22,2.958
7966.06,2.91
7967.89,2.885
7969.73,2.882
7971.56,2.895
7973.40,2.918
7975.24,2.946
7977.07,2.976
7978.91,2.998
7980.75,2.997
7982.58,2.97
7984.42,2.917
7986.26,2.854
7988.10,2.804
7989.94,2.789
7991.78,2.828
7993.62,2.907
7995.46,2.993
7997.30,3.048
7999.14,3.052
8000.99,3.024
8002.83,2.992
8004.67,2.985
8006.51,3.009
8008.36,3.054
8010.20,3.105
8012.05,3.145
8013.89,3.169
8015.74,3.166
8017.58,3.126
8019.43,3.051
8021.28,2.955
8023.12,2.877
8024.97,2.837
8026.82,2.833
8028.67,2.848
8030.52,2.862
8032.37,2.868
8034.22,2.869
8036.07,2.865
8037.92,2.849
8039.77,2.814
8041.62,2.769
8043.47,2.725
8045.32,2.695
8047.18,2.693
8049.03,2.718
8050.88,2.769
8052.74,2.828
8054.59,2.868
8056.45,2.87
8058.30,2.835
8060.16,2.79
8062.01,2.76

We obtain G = 1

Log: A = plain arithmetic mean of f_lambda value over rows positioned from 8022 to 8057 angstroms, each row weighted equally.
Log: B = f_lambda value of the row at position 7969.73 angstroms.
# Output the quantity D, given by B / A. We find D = 1.02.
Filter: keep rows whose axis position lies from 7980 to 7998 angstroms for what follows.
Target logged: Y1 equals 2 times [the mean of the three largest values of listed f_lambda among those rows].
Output 6.0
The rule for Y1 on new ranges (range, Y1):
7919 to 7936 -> 5.8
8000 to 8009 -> 6.1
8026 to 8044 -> 5.7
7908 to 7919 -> 5.8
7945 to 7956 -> 6.0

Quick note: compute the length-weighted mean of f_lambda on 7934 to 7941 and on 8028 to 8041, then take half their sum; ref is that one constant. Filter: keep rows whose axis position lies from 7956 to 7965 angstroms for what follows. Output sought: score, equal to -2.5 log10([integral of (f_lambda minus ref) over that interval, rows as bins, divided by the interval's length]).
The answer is 1.6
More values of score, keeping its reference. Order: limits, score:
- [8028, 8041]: 3.1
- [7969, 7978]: 2.2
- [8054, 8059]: 3.0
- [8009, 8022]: 1.3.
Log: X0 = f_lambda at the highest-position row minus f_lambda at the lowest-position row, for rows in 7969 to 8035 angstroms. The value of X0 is -0.01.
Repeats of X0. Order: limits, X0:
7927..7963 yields 0.28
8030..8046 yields -0.17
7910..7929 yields -0.10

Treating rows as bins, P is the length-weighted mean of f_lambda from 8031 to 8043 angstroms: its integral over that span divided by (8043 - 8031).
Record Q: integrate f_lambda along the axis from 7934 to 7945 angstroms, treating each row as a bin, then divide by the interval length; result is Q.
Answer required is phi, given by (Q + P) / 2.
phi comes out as 2.83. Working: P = 2.84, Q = 2.82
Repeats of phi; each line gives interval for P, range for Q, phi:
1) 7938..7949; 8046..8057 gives 2.86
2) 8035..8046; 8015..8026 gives 2.89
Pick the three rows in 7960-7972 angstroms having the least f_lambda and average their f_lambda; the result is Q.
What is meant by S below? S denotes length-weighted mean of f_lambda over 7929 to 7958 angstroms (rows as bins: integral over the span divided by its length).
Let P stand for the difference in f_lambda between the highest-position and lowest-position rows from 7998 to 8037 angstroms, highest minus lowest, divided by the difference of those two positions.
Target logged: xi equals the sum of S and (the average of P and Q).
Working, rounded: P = -0.005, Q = 2.89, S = 2.86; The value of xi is 4.30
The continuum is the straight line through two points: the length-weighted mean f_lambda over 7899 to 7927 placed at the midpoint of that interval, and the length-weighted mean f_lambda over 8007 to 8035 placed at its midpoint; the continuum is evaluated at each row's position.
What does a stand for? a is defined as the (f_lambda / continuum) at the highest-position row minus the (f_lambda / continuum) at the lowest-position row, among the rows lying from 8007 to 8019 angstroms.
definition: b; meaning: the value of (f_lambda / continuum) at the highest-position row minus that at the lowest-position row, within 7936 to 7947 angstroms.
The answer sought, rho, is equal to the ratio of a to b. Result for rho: 0.2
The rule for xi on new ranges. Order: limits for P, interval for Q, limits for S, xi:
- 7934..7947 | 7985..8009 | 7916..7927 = 4.28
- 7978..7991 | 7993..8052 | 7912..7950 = 4.17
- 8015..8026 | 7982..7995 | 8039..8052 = 4.13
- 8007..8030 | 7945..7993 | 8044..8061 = 4.18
